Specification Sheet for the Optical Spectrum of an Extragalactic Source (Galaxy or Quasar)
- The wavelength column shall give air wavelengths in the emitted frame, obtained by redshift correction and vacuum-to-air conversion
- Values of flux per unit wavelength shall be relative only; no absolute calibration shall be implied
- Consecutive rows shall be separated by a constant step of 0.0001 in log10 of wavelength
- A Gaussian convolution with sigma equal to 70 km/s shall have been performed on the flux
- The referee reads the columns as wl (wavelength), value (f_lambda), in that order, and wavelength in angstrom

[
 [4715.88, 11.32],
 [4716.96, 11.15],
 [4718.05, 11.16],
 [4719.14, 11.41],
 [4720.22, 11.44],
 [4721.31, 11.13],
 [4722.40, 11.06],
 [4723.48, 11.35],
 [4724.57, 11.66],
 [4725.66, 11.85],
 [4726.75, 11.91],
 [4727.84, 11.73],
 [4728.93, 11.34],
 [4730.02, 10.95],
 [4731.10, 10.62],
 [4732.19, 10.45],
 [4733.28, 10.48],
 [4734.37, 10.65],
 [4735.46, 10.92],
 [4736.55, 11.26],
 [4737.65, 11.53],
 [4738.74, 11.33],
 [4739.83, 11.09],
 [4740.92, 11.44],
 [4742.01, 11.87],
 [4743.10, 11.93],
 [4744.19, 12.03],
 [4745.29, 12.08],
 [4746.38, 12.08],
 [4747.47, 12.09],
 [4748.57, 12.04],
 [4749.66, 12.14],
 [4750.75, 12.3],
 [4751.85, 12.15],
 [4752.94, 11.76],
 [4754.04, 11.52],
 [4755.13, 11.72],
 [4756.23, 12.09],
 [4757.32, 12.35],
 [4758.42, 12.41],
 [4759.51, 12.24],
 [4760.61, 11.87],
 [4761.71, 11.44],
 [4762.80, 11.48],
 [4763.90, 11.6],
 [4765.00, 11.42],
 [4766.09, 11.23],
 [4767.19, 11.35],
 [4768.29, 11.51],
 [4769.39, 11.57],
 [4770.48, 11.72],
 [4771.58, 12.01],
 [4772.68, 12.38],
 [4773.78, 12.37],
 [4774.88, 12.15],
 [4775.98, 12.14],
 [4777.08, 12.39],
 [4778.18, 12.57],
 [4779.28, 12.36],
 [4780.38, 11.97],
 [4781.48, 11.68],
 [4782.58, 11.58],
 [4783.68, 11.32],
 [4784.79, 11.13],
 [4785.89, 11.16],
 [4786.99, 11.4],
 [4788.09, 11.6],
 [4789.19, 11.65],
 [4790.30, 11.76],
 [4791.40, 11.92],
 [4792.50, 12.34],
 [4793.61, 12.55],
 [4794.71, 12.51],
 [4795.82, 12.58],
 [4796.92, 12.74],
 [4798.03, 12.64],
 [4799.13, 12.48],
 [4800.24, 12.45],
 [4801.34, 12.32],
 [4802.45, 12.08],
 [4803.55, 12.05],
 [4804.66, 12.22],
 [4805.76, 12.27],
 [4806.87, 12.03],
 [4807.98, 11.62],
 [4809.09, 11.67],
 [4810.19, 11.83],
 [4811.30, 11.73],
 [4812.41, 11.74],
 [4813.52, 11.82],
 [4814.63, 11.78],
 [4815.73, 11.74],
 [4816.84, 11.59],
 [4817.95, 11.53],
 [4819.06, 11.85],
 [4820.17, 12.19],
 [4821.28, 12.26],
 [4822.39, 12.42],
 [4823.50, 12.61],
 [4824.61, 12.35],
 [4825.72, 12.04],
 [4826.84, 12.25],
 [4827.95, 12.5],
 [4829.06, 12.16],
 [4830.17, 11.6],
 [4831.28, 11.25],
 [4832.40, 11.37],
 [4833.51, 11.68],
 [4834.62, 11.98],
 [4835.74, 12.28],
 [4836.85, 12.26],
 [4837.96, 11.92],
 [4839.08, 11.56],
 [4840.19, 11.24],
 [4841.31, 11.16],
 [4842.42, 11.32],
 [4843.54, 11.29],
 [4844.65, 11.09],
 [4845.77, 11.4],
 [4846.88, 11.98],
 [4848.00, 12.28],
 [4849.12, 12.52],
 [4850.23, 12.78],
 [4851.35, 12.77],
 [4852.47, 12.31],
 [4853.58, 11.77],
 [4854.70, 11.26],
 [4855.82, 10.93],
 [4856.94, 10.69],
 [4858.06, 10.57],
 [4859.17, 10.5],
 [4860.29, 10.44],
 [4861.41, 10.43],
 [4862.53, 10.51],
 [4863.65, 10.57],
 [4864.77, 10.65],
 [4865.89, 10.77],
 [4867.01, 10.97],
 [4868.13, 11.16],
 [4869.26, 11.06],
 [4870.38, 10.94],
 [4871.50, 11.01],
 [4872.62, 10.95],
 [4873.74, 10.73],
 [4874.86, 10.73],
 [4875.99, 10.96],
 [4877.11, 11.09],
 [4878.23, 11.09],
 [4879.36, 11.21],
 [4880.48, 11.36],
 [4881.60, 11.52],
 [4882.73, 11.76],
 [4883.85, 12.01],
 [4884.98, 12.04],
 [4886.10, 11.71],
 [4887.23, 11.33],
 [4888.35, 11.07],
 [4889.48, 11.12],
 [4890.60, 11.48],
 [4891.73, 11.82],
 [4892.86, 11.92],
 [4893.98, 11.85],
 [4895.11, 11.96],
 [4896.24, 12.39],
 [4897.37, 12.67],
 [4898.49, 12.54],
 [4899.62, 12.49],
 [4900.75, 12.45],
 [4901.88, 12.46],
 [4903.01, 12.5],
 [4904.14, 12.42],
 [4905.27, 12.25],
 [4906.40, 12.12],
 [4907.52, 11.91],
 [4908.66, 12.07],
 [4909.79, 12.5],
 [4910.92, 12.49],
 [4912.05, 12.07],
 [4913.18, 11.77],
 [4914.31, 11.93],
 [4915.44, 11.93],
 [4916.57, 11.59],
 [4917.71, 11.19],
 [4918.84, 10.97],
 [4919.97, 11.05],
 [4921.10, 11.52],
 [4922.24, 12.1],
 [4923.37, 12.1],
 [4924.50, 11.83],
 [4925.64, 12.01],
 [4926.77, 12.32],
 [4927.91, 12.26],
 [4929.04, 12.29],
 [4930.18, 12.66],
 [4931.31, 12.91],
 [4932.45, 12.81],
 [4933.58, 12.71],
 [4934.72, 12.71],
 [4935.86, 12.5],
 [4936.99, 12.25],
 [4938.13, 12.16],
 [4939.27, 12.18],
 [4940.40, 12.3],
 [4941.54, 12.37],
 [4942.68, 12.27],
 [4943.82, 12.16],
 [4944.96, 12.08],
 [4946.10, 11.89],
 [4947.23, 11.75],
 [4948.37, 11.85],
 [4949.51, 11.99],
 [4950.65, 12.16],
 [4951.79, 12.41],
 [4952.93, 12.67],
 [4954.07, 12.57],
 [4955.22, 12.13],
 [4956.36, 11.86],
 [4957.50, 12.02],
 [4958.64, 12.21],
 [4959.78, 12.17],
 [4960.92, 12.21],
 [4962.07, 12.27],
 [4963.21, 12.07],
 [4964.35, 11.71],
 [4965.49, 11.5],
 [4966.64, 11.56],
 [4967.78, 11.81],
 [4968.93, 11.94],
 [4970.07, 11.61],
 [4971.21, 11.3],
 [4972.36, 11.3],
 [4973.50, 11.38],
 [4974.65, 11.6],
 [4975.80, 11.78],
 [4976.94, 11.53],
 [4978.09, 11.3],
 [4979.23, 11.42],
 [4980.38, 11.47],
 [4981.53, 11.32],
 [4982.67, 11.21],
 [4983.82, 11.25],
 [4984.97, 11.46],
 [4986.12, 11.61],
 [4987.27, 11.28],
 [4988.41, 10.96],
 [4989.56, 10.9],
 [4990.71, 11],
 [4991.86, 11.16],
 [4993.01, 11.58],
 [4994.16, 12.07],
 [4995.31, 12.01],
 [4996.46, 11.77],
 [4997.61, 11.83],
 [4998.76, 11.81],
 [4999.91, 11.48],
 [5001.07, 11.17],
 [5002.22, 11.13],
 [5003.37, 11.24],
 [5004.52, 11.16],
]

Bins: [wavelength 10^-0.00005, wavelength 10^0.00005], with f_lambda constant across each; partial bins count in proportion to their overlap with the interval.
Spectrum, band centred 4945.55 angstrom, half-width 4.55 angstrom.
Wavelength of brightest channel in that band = 4941.54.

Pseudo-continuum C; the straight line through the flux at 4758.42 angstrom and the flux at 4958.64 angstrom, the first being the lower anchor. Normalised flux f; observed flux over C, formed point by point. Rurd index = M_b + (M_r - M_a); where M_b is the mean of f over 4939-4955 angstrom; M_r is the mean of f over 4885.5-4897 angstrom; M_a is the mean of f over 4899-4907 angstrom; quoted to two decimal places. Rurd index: 0.94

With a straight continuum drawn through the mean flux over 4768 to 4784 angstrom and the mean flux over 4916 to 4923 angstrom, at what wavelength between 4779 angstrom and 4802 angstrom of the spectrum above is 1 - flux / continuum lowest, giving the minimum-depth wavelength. 4796.92 angstrom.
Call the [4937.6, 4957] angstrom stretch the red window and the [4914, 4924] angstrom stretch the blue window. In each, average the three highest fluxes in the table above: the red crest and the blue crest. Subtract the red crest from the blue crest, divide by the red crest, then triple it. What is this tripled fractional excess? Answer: -0.12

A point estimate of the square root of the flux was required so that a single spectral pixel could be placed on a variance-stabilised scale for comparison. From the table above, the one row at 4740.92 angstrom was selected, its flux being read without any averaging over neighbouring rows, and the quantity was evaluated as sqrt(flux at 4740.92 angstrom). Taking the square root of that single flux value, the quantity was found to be 3.38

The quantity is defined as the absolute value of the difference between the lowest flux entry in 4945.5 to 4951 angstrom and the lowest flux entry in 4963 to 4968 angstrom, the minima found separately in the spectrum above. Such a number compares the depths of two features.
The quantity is 0.25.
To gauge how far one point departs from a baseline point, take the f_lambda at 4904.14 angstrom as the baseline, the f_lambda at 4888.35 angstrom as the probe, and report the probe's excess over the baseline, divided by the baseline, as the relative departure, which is -0.11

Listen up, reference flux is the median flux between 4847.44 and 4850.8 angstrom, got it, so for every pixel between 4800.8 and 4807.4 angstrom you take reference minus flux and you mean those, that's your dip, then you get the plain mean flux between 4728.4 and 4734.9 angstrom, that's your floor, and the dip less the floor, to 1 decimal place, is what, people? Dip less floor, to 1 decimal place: -10.4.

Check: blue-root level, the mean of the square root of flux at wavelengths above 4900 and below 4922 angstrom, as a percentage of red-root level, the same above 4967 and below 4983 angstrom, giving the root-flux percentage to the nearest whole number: 102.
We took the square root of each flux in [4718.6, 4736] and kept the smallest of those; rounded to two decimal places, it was 3.23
